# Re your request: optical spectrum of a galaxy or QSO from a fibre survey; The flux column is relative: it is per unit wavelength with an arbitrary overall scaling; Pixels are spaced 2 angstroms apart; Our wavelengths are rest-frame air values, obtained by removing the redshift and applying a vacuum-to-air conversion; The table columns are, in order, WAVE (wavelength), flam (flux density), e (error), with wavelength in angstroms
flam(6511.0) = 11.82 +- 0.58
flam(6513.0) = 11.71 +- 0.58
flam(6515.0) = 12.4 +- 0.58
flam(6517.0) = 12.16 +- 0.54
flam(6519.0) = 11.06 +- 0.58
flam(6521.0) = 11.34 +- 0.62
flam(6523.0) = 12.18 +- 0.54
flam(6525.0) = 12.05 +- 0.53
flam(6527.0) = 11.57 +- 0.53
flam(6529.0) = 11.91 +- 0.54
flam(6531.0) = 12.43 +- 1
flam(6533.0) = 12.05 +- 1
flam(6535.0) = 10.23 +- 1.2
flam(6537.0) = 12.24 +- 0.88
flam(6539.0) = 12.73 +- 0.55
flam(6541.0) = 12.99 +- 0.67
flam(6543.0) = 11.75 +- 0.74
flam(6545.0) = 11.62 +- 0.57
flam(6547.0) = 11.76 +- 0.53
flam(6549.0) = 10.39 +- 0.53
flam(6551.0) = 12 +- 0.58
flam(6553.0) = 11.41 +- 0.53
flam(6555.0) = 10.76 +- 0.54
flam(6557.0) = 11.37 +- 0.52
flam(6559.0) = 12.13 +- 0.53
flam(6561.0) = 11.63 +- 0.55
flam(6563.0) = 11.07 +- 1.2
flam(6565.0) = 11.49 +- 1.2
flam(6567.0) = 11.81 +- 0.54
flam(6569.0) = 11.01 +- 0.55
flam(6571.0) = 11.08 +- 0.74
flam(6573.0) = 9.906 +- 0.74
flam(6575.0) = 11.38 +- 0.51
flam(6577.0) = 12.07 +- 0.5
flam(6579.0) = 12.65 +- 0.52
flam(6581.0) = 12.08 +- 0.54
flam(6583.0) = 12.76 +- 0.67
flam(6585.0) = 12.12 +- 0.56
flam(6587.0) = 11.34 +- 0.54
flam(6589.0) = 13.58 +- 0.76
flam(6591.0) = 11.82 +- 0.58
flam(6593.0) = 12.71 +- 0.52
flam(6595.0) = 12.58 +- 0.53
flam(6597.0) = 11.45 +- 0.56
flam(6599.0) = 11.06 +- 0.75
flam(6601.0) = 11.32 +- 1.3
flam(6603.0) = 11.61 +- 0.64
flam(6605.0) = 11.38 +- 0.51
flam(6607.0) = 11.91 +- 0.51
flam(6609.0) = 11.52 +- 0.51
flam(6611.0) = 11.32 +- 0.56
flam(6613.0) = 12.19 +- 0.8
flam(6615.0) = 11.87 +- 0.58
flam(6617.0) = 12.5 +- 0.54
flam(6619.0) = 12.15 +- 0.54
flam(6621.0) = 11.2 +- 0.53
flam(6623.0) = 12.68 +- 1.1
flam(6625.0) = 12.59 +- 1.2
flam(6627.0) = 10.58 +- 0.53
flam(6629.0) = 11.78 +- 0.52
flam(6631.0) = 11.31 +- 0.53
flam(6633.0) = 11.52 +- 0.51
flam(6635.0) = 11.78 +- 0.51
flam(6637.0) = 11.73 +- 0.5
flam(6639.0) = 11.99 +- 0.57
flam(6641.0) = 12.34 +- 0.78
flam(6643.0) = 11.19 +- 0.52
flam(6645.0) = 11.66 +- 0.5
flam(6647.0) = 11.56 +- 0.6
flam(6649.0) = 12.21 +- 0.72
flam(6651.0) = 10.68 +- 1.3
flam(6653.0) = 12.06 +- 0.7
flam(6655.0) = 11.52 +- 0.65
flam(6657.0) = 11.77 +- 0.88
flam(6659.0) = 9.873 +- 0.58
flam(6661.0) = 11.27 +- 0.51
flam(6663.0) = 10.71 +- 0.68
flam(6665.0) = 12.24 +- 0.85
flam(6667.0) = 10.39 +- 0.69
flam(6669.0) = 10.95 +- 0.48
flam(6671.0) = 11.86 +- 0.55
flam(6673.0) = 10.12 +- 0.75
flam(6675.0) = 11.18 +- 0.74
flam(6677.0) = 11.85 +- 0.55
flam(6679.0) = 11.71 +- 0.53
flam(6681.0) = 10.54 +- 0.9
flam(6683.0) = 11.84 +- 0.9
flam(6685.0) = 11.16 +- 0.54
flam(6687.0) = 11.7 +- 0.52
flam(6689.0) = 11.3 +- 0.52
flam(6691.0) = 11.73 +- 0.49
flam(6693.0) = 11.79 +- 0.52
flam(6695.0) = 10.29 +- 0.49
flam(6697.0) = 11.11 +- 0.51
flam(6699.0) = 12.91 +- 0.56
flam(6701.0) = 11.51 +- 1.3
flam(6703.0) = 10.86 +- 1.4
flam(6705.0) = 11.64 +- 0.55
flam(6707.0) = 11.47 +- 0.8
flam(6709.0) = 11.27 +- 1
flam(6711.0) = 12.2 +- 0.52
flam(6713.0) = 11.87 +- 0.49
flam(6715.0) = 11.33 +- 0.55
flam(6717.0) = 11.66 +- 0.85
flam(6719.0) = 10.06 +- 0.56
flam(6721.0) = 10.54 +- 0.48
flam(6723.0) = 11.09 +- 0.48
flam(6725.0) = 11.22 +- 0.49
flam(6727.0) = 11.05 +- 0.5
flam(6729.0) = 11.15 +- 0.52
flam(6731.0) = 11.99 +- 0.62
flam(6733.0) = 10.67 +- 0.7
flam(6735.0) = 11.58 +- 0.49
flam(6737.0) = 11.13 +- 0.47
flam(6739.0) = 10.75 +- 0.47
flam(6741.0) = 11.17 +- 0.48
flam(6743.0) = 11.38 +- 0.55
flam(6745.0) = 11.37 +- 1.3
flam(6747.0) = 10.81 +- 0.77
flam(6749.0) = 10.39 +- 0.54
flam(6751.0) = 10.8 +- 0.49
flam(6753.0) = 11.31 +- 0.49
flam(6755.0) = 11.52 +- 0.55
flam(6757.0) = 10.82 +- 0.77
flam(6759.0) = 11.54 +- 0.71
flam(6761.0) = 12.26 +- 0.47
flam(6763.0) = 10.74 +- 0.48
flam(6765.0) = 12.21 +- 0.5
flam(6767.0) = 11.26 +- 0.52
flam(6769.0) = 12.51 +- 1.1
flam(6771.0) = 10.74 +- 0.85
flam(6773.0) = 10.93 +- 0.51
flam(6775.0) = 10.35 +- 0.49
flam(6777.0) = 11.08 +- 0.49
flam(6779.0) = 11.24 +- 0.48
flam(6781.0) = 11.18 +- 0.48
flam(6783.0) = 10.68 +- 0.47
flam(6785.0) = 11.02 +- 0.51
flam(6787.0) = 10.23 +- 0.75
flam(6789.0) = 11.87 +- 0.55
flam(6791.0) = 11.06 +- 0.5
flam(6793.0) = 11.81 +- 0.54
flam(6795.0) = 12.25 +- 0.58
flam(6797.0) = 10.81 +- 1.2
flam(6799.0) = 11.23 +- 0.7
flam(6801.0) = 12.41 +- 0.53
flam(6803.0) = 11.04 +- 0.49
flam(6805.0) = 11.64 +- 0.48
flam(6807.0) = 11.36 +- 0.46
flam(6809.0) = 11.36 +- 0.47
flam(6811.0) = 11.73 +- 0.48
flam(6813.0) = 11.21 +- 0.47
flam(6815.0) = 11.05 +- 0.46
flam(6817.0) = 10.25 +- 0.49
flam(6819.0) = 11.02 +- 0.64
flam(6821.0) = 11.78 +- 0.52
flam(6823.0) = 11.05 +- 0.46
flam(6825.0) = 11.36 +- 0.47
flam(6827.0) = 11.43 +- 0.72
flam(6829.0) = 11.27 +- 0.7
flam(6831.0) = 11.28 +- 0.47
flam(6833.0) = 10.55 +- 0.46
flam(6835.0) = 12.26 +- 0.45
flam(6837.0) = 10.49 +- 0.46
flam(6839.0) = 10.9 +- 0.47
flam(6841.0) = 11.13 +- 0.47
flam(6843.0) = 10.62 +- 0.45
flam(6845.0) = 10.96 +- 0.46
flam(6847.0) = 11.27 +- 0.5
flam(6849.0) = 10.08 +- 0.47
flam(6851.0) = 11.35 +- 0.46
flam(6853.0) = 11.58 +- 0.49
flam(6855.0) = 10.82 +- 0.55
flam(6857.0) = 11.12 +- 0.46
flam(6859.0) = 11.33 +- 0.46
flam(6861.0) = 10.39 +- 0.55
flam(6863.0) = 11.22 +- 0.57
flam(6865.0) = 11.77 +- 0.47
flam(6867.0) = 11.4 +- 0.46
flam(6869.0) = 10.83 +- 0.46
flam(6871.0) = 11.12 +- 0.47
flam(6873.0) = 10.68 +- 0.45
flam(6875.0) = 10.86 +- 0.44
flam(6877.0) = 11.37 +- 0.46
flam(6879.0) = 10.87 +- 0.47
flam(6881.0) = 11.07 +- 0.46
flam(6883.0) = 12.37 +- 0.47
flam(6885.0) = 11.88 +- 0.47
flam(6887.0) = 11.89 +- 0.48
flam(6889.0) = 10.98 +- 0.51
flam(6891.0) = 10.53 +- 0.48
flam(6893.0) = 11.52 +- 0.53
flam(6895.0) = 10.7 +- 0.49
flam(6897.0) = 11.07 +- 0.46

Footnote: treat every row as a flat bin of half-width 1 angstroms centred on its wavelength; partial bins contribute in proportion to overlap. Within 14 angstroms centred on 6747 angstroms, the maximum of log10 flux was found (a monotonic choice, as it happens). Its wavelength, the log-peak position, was 6743.0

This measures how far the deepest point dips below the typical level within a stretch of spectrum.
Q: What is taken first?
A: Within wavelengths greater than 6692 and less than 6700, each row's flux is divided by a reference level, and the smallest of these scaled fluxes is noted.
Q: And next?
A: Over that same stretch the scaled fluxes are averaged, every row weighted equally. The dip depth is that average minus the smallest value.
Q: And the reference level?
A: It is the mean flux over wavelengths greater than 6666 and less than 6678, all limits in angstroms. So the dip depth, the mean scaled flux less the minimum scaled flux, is 0.112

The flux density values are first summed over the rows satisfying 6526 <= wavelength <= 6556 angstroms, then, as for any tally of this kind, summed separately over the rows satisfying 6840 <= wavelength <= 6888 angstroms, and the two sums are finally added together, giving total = 444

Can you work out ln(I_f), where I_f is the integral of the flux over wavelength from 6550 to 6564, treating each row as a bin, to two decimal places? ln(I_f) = 5.08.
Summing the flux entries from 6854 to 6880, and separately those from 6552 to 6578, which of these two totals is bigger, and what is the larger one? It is 147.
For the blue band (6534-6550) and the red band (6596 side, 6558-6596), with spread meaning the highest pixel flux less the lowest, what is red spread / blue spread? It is 1.33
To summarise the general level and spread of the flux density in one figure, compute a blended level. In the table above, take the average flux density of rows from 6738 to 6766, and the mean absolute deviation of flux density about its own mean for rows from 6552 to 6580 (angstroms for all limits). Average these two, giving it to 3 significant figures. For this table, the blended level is 5.85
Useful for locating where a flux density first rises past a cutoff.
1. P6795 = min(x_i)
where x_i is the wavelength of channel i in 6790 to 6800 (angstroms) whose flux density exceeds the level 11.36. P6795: 6793.0 angstroms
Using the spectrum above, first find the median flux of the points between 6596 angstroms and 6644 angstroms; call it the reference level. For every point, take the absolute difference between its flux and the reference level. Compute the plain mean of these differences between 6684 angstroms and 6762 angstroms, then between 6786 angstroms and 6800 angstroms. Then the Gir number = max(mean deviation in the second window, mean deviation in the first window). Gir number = 0.61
